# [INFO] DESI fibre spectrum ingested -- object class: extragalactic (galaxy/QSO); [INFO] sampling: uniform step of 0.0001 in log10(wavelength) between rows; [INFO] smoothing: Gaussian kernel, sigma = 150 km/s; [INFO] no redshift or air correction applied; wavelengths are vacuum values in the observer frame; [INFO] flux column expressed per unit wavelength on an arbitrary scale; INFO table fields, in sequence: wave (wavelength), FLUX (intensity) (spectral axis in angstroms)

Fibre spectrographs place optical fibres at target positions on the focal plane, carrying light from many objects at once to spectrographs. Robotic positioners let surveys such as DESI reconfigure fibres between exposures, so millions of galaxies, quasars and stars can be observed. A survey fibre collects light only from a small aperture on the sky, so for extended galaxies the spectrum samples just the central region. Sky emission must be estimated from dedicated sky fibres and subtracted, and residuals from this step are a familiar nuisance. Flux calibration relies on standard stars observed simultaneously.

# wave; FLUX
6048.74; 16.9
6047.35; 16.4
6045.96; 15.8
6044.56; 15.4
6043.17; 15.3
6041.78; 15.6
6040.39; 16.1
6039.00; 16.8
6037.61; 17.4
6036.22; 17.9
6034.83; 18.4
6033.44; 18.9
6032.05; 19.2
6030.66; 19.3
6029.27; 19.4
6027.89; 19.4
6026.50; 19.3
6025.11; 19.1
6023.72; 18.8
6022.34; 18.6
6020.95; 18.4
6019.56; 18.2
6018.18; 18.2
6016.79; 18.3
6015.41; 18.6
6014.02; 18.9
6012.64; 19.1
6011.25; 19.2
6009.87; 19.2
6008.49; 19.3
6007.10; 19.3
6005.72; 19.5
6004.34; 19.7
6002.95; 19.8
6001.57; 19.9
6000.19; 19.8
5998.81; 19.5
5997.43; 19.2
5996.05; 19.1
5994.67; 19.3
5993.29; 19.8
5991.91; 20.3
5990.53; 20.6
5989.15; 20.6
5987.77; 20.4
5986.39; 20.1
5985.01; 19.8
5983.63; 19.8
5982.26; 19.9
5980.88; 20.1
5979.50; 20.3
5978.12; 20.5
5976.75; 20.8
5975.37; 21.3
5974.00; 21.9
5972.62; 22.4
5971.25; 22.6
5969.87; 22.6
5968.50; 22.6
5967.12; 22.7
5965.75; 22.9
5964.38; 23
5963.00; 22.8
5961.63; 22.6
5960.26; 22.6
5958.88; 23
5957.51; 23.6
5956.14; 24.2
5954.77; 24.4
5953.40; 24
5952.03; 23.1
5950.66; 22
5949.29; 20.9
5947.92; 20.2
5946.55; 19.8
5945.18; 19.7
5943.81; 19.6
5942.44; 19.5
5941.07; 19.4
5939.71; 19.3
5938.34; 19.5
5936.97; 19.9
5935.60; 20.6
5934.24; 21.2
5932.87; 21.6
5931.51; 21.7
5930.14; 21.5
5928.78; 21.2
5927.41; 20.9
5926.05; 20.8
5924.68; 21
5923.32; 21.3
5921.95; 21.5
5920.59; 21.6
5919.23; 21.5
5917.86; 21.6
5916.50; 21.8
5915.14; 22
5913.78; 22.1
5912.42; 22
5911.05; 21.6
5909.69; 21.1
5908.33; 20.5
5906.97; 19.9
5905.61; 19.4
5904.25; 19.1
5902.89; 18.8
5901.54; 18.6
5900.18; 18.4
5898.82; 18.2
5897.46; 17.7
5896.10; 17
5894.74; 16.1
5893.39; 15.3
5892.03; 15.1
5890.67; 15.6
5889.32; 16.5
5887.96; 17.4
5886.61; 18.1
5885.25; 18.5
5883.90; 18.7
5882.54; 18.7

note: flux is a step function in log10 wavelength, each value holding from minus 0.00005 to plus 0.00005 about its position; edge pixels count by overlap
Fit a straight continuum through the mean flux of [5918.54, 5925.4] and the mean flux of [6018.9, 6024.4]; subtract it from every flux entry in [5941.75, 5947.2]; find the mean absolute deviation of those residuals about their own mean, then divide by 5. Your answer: 0.028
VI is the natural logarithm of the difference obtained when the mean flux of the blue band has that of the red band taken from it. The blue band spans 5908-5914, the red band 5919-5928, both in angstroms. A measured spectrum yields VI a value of -1.5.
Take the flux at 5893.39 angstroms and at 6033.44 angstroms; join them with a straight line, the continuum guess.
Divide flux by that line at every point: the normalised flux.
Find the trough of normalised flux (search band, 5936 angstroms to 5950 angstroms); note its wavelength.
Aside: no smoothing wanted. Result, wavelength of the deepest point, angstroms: 5939.71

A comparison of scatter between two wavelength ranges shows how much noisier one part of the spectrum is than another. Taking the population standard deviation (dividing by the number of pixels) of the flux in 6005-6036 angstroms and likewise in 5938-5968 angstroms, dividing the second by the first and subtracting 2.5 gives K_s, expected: 1.7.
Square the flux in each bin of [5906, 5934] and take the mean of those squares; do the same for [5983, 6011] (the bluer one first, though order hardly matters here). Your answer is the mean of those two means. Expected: 423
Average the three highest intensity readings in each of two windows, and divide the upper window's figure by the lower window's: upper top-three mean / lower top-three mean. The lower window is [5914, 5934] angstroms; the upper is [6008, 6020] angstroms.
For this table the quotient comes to 0.88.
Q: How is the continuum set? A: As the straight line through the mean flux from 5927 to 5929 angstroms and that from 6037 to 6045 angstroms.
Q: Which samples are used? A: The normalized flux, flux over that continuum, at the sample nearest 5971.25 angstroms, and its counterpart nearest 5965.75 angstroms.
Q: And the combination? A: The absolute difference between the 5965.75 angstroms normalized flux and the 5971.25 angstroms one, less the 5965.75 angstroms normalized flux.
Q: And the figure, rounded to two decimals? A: -1.18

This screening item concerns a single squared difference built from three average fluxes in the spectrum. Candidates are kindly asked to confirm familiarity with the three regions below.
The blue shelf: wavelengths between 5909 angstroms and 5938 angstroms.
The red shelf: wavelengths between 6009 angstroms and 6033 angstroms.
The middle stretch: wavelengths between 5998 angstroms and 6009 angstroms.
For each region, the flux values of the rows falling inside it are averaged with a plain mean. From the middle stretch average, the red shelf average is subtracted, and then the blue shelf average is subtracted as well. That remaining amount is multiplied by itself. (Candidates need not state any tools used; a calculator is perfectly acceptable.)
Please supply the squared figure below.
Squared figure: 426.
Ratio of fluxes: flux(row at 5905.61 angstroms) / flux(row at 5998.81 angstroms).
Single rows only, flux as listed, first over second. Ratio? 0.99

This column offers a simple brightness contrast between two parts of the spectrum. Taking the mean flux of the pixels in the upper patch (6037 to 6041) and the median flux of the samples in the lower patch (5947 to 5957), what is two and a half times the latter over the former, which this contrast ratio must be 3.44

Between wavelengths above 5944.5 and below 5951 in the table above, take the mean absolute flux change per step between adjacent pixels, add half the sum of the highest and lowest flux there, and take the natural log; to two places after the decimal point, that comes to 3.06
